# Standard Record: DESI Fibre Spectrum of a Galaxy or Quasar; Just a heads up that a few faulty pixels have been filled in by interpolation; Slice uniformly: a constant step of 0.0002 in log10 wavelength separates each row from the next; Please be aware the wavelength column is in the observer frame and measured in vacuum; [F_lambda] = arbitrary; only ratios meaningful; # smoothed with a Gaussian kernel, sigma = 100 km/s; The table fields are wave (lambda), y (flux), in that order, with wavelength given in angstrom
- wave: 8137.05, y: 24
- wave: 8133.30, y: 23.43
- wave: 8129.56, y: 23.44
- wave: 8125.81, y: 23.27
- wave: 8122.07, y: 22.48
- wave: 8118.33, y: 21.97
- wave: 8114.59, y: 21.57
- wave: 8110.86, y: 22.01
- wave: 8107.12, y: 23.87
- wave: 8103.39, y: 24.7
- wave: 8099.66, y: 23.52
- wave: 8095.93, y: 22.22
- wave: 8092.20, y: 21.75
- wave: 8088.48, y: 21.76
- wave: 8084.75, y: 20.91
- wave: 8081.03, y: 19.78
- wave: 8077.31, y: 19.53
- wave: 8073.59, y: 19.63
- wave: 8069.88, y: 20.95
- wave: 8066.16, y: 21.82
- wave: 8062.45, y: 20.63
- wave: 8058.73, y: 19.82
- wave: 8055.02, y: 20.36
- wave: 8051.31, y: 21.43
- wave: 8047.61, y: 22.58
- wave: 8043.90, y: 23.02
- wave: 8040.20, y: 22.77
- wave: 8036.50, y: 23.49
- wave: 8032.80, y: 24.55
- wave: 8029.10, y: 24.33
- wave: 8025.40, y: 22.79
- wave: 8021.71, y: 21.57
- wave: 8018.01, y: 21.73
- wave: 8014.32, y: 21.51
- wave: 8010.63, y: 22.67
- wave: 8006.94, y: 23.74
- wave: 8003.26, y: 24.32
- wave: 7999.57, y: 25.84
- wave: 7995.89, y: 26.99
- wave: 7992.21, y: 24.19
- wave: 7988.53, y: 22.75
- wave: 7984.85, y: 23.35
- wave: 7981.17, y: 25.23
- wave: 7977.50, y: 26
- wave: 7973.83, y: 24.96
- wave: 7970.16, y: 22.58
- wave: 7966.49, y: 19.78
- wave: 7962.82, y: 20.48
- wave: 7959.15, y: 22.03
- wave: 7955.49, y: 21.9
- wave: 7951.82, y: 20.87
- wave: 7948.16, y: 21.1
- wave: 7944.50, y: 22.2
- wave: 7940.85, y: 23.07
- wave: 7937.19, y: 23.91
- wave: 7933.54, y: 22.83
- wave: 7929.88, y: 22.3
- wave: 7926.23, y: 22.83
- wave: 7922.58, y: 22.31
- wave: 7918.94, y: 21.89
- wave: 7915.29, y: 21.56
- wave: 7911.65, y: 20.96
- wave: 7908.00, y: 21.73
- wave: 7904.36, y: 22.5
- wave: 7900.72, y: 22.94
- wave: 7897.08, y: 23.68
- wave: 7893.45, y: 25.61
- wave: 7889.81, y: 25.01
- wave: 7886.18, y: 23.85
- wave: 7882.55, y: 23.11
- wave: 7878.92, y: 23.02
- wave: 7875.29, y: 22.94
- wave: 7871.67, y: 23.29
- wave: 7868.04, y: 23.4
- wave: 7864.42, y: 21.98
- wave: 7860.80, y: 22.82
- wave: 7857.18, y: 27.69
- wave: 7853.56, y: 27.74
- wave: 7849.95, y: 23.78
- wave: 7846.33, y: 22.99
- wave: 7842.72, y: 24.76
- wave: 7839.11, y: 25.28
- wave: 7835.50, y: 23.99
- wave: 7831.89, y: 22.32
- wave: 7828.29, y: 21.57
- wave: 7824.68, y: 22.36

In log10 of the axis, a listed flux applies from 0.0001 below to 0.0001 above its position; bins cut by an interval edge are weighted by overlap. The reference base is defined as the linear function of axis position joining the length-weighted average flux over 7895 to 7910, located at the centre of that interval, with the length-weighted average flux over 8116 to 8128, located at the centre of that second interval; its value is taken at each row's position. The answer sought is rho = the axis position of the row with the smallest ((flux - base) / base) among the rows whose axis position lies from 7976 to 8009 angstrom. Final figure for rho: 7988.53 angstrom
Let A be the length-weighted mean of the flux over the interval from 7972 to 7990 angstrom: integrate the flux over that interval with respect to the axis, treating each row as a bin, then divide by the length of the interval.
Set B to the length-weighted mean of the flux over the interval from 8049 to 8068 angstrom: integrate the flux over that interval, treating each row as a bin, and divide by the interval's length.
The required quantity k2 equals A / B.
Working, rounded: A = 24.49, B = 20.9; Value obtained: 1.17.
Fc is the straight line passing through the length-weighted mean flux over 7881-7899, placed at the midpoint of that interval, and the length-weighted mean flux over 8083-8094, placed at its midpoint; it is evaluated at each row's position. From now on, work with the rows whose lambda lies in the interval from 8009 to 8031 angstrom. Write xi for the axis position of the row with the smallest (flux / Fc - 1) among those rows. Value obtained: 8014.32 angstrom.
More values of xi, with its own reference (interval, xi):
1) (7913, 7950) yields 7948.16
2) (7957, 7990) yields 7966.49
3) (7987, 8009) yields 7988.53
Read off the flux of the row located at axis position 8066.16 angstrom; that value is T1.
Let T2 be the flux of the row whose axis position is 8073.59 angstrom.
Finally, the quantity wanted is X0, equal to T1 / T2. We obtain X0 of 1.11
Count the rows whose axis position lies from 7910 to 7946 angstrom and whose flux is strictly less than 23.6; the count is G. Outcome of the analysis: 9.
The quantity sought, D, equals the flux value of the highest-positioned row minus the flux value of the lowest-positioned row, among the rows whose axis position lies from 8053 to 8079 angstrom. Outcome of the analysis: -0.8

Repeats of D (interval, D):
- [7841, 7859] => 2.9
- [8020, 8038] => 1.9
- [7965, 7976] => 5.2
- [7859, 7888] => 1.0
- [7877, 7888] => 0.8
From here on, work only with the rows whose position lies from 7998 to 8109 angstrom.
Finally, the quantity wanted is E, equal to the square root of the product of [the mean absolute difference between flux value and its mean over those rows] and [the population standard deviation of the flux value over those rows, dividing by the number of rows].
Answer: 1.50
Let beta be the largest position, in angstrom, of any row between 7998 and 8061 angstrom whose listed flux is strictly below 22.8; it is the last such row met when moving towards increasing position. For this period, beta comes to 8058.73 angstrom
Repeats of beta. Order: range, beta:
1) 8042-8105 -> 8095.93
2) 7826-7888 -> 7864.42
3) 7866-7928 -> 7922.58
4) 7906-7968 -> 7966.49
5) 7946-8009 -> 7988.53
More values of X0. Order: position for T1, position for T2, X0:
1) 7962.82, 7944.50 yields 0.92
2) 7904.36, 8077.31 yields 1.15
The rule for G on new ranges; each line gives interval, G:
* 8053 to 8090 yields 10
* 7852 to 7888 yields 7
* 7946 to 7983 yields 7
